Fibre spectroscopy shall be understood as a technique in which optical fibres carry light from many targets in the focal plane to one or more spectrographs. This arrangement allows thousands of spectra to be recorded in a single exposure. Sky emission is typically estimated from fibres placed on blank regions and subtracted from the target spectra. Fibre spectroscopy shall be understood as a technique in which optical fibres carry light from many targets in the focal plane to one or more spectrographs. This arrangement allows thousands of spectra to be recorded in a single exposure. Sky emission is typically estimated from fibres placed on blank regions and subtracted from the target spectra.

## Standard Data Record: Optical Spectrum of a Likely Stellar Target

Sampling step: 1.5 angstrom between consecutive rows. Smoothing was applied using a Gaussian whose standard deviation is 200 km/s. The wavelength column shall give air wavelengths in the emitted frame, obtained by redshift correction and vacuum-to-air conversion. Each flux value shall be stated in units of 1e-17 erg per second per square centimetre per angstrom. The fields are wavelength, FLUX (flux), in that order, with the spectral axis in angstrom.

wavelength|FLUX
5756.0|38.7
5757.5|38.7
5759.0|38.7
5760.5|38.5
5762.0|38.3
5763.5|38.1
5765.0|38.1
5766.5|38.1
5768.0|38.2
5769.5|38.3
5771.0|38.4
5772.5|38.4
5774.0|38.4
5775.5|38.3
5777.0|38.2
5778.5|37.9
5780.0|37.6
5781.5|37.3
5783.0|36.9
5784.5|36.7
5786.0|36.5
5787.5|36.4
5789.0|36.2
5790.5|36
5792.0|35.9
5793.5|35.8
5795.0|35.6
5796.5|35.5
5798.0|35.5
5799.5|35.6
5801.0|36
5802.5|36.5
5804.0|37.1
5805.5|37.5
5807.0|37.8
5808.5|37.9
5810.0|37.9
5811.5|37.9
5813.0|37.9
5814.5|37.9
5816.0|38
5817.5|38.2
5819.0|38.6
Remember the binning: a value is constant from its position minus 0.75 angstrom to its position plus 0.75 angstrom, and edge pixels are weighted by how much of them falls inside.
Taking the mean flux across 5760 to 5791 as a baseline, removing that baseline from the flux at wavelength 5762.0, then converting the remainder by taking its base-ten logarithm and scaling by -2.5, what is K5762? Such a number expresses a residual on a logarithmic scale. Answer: 0.5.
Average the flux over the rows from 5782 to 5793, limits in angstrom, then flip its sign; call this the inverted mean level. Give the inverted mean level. -36.4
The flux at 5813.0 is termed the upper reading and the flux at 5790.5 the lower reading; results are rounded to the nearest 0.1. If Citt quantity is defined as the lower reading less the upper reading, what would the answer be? -1.9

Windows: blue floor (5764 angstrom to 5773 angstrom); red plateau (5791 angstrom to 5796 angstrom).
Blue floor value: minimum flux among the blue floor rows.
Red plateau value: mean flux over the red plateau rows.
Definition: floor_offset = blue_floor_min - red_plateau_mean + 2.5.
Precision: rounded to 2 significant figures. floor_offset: 4.8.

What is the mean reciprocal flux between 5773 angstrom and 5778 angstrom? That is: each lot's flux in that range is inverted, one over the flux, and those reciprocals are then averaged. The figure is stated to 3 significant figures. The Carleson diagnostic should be 0.0261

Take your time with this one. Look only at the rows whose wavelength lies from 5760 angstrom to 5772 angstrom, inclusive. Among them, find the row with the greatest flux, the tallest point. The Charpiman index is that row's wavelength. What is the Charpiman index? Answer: 5760.5 angstrom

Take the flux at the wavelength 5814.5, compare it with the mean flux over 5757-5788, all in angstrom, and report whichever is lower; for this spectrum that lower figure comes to 37.9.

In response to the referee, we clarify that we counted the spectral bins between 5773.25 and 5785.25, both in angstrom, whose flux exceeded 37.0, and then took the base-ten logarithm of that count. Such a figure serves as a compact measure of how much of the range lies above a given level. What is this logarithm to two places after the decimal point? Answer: 0.78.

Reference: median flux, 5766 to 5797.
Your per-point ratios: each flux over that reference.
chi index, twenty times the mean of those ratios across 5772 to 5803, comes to 19.7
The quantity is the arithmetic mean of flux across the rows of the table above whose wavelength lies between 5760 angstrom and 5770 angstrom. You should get 38.2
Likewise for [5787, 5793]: 36.1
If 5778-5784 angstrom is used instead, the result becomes 37.4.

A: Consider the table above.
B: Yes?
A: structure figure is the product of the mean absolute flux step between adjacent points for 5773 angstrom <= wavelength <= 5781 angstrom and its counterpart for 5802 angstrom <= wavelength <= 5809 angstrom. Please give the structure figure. 0.070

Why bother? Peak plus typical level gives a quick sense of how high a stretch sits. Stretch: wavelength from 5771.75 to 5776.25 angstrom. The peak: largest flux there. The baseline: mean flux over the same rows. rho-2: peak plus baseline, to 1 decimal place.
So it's 76.8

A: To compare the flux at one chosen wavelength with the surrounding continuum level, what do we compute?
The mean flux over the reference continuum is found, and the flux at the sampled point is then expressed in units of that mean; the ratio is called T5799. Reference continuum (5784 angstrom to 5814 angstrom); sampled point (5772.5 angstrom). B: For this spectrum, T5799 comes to 1.05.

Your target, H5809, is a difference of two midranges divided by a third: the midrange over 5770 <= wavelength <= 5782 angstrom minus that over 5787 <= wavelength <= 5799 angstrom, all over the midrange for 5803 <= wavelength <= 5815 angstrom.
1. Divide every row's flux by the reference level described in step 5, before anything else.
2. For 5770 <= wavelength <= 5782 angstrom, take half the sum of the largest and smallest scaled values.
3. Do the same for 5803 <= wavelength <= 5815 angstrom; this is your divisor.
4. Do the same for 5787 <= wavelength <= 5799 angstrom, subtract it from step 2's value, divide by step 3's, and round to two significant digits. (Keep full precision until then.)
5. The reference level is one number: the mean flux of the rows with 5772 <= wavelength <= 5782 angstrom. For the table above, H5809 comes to 0.051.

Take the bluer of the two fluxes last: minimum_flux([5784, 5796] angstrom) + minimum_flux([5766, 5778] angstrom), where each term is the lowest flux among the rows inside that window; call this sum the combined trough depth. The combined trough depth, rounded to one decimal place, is 73.7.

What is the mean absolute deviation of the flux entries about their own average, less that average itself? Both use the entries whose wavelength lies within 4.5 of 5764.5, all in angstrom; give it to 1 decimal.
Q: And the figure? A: -38.1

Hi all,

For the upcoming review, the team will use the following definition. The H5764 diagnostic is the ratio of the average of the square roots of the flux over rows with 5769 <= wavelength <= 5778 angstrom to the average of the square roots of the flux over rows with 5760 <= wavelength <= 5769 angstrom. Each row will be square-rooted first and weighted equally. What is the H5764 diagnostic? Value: 1.00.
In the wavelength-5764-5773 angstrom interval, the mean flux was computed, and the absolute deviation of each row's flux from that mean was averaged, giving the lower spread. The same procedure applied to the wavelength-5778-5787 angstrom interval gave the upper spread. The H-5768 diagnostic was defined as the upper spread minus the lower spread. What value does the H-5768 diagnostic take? 0.33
